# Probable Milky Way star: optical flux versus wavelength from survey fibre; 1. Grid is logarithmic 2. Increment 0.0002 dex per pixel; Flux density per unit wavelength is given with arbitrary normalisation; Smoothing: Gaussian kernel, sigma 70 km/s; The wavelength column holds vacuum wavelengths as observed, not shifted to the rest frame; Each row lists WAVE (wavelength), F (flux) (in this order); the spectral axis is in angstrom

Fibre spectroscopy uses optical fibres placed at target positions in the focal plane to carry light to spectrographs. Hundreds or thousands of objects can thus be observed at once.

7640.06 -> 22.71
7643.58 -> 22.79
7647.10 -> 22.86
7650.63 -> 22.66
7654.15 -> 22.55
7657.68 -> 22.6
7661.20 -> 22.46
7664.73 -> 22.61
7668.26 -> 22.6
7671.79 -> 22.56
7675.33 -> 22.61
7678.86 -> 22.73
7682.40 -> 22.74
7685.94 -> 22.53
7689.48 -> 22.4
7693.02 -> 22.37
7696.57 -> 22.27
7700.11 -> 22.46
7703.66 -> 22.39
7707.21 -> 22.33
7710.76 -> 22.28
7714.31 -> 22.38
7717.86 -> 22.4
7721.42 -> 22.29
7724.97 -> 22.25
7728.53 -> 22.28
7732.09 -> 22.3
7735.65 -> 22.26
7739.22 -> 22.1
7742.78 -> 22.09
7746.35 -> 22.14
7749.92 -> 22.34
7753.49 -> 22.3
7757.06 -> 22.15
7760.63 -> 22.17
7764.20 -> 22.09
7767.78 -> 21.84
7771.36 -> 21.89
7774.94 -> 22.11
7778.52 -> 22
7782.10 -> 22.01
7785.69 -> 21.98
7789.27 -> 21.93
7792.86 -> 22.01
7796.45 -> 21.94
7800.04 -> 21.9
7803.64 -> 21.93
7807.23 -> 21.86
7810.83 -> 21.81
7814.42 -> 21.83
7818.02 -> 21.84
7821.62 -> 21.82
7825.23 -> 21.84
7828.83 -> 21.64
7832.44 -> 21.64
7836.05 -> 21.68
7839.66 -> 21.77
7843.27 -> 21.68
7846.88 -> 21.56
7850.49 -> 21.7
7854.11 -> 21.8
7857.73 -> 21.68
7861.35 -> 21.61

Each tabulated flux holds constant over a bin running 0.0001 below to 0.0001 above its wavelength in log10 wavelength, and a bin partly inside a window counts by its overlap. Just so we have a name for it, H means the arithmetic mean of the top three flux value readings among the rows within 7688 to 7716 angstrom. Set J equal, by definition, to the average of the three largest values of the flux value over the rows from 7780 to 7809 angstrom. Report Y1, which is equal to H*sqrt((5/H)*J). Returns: 49.7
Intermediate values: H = 22.4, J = 22.0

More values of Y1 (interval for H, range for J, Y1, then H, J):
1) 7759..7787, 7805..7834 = 49.2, 22.1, 21.8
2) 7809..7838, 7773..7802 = 49.1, 21.8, 22.0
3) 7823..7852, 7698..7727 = 49.4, 21.8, 22.4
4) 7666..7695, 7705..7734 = 50.4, 22.7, 22.4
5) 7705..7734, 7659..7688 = 50.4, 22.4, 22.7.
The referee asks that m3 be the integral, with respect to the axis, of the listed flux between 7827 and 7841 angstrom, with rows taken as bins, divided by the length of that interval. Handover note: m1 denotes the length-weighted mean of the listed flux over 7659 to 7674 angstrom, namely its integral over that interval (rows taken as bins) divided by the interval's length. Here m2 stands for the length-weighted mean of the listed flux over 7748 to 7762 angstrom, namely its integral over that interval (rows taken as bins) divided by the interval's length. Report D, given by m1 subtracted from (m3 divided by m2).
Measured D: -21.6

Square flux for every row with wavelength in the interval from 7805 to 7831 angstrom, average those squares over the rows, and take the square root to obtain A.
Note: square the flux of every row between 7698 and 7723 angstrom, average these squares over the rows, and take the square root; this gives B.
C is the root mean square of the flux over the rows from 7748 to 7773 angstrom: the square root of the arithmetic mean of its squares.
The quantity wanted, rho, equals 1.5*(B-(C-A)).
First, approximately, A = 21.8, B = 22.4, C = 22.11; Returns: 33.1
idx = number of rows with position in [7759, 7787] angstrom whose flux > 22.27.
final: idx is 0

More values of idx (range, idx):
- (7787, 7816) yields 0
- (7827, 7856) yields 0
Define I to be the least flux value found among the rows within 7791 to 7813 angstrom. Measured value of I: 21.81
